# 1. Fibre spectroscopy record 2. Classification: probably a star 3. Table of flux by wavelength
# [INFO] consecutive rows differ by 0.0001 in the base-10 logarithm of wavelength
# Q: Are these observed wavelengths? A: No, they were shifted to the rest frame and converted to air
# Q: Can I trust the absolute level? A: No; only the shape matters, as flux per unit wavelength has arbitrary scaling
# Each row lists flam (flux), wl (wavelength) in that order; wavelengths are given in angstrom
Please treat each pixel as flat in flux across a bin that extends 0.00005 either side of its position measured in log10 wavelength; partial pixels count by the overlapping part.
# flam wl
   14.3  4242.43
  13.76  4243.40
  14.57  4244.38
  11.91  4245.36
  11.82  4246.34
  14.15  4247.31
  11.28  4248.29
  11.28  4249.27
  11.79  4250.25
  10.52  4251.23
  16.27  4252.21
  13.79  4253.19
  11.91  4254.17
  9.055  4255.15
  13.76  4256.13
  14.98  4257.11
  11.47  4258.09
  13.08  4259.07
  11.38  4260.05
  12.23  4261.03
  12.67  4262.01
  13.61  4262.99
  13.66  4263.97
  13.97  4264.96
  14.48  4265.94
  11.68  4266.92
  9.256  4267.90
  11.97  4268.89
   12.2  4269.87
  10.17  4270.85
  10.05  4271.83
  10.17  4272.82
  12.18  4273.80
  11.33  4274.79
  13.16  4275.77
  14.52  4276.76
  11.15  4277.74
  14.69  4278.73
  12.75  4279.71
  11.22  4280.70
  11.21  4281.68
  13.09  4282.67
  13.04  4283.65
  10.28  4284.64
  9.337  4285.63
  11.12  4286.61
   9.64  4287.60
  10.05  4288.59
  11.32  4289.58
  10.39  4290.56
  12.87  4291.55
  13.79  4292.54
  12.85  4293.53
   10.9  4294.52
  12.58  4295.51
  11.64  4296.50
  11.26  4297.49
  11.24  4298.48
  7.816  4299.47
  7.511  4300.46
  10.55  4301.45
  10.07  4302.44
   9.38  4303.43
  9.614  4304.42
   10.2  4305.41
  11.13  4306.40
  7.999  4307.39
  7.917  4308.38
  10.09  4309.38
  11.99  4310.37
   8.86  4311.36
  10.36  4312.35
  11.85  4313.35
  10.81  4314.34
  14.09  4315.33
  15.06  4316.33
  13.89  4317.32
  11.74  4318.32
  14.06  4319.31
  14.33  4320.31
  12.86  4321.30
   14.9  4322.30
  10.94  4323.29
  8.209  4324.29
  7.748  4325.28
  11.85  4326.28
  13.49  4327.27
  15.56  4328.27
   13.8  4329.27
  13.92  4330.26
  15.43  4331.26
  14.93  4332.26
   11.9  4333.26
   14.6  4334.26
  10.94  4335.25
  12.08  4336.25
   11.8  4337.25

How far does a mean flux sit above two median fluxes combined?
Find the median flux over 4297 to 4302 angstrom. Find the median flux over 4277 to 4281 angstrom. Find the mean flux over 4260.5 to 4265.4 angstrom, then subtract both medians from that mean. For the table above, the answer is -9.3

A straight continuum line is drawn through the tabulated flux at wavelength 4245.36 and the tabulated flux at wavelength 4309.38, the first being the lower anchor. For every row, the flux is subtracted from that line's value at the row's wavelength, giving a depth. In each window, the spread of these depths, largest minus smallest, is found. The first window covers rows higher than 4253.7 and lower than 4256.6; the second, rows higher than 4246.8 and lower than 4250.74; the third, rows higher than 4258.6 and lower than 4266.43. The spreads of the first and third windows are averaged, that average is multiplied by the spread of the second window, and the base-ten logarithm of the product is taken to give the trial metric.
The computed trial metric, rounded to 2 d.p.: 1.06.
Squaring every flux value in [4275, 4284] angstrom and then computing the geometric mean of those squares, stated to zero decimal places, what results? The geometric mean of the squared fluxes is 161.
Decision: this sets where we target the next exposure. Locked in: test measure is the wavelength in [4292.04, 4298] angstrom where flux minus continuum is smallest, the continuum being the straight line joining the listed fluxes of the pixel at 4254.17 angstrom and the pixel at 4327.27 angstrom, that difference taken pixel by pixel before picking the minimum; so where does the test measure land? 4294.52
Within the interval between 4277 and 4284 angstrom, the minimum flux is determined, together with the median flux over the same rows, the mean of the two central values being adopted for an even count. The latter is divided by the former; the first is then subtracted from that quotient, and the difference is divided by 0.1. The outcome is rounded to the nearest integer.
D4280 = -100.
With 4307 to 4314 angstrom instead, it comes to -66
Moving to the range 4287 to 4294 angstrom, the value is -85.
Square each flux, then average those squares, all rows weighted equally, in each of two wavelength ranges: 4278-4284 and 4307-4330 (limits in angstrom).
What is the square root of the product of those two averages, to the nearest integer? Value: 154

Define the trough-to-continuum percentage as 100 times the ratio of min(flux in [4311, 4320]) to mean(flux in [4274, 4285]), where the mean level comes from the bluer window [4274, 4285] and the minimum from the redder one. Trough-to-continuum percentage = 71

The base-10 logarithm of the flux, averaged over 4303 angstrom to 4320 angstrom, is 1.04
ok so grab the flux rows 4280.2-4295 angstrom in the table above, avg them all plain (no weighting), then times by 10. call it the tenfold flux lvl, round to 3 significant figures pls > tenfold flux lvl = 114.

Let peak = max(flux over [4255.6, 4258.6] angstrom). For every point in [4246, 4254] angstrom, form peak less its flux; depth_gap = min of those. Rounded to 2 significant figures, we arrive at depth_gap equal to -1.3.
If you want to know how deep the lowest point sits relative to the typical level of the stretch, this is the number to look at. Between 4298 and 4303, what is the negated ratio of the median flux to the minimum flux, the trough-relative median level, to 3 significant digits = -1.34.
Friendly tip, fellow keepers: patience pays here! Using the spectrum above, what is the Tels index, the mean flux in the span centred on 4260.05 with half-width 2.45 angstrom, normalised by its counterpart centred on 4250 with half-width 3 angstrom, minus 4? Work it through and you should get -3.03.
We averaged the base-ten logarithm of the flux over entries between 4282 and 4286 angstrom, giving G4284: 1.05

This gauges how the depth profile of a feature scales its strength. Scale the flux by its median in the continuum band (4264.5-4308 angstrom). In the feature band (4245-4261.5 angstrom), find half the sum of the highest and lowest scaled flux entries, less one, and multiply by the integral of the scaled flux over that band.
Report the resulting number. 2.4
